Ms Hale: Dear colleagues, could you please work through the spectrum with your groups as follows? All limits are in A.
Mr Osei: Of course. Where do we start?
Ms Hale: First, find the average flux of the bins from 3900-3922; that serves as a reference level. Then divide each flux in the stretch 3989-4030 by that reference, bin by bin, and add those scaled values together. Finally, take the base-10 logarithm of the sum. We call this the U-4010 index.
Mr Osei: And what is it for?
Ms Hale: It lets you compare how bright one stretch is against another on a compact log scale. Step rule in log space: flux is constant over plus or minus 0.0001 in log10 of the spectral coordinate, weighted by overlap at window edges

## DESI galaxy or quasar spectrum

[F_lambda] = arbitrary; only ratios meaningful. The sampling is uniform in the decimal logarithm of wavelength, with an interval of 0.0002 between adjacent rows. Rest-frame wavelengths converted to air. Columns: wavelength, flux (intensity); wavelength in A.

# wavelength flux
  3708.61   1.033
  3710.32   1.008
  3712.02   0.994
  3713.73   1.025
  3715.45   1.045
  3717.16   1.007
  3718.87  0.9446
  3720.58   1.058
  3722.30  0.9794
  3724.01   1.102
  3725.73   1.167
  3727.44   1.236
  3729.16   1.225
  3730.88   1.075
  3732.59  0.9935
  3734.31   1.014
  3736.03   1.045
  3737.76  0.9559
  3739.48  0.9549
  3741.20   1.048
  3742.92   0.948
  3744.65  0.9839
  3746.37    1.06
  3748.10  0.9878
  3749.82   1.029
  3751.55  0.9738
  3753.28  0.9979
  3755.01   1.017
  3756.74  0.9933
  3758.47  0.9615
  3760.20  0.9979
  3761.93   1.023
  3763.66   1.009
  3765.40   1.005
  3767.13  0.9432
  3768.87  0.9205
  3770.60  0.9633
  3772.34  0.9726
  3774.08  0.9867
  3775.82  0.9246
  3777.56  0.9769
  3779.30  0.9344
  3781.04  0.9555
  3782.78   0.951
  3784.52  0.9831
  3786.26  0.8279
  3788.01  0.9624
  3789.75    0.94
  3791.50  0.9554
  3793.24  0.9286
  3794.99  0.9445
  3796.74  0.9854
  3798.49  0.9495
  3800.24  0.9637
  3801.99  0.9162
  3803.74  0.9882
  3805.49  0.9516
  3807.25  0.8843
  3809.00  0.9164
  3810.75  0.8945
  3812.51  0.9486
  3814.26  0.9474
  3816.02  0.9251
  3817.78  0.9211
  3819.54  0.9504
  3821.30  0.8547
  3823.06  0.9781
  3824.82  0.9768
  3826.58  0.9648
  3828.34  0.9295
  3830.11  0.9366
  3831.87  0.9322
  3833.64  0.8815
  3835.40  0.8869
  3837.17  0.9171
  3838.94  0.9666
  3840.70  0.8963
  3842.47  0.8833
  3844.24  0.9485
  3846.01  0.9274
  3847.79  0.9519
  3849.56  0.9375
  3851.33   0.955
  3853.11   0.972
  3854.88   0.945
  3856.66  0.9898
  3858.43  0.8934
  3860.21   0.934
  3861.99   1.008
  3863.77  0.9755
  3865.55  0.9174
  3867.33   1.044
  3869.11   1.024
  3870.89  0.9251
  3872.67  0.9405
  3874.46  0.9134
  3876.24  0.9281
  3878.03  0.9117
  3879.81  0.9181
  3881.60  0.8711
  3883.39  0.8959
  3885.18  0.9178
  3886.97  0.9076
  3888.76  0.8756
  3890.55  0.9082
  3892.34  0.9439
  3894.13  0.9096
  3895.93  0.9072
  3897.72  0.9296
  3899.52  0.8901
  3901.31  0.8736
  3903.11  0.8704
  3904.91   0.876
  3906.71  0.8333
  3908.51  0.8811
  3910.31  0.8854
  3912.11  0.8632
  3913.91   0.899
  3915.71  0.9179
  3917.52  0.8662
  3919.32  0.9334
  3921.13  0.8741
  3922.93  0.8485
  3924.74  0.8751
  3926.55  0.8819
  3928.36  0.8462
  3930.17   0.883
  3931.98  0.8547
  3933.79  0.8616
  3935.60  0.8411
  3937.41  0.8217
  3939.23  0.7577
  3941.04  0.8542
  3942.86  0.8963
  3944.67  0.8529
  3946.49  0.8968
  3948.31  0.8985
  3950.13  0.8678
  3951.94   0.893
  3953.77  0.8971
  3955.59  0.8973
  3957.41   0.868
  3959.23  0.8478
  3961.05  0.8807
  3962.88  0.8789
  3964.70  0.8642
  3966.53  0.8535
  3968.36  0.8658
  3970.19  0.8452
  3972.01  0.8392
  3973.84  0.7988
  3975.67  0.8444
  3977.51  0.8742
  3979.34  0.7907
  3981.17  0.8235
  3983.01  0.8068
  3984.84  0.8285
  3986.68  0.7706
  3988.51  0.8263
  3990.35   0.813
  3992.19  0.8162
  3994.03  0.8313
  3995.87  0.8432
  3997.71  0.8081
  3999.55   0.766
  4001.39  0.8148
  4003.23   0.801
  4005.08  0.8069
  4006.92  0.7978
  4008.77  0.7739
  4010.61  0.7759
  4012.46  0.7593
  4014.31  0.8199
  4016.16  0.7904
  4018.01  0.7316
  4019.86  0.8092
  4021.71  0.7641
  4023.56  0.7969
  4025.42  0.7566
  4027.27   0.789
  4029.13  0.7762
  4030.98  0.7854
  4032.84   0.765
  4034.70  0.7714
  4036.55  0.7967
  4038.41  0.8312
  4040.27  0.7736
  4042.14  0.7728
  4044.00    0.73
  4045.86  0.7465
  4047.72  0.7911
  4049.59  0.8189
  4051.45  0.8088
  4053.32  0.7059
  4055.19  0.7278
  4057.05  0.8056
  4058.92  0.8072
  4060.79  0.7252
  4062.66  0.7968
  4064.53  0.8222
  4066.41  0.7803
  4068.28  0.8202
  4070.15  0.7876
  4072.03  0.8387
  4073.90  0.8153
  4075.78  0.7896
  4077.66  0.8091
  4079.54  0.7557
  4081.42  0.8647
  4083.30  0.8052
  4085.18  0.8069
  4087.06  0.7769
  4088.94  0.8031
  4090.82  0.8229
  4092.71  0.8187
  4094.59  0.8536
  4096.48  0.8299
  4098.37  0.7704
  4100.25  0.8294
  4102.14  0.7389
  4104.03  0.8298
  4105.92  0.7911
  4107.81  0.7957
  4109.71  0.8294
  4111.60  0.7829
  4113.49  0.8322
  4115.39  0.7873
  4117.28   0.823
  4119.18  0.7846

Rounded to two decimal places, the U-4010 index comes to 1.30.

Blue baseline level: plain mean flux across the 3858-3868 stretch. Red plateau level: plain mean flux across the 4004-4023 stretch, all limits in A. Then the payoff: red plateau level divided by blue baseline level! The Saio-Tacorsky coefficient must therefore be 0.814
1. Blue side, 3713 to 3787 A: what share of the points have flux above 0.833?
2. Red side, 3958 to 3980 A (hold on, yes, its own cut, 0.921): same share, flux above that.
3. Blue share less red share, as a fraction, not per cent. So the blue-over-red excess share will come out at 0.98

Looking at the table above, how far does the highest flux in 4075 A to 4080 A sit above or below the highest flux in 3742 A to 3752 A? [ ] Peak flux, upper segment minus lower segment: -0.25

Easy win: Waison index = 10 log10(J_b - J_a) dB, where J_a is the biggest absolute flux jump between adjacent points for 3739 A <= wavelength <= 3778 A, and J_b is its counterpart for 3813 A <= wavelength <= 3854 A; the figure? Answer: -16.3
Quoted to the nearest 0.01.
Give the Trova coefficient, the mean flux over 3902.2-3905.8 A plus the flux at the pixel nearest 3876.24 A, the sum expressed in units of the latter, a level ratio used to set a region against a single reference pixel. 1.94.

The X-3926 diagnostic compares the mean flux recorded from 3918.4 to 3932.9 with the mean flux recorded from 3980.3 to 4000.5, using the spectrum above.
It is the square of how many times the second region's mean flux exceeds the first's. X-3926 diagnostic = 0.86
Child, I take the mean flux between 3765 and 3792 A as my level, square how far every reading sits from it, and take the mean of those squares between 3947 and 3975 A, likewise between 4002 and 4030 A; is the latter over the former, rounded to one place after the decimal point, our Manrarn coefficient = 3.7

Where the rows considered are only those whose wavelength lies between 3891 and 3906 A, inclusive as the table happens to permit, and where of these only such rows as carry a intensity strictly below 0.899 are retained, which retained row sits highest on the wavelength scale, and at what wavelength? 3904.91 A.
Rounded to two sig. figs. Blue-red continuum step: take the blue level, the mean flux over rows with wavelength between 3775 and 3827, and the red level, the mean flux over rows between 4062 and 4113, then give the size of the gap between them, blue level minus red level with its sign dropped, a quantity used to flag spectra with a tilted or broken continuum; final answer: 0.13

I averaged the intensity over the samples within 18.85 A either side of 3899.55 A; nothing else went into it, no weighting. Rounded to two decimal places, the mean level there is 0.89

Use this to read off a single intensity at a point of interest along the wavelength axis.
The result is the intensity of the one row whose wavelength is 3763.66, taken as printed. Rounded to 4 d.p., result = 1.0090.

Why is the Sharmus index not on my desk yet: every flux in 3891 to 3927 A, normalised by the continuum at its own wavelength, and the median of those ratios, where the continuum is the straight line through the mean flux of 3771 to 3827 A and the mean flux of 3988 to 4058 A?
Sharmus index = 1.02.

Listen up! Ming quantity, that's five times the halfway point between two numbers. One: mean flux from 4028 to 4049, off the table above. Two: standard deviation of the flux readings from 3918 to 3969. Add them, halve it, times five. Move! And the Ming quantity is 2.02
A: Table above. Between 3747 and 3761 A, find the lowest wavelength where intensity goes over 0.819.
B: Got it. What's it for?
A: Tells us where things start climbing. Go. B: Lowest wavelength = 3748.10 A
